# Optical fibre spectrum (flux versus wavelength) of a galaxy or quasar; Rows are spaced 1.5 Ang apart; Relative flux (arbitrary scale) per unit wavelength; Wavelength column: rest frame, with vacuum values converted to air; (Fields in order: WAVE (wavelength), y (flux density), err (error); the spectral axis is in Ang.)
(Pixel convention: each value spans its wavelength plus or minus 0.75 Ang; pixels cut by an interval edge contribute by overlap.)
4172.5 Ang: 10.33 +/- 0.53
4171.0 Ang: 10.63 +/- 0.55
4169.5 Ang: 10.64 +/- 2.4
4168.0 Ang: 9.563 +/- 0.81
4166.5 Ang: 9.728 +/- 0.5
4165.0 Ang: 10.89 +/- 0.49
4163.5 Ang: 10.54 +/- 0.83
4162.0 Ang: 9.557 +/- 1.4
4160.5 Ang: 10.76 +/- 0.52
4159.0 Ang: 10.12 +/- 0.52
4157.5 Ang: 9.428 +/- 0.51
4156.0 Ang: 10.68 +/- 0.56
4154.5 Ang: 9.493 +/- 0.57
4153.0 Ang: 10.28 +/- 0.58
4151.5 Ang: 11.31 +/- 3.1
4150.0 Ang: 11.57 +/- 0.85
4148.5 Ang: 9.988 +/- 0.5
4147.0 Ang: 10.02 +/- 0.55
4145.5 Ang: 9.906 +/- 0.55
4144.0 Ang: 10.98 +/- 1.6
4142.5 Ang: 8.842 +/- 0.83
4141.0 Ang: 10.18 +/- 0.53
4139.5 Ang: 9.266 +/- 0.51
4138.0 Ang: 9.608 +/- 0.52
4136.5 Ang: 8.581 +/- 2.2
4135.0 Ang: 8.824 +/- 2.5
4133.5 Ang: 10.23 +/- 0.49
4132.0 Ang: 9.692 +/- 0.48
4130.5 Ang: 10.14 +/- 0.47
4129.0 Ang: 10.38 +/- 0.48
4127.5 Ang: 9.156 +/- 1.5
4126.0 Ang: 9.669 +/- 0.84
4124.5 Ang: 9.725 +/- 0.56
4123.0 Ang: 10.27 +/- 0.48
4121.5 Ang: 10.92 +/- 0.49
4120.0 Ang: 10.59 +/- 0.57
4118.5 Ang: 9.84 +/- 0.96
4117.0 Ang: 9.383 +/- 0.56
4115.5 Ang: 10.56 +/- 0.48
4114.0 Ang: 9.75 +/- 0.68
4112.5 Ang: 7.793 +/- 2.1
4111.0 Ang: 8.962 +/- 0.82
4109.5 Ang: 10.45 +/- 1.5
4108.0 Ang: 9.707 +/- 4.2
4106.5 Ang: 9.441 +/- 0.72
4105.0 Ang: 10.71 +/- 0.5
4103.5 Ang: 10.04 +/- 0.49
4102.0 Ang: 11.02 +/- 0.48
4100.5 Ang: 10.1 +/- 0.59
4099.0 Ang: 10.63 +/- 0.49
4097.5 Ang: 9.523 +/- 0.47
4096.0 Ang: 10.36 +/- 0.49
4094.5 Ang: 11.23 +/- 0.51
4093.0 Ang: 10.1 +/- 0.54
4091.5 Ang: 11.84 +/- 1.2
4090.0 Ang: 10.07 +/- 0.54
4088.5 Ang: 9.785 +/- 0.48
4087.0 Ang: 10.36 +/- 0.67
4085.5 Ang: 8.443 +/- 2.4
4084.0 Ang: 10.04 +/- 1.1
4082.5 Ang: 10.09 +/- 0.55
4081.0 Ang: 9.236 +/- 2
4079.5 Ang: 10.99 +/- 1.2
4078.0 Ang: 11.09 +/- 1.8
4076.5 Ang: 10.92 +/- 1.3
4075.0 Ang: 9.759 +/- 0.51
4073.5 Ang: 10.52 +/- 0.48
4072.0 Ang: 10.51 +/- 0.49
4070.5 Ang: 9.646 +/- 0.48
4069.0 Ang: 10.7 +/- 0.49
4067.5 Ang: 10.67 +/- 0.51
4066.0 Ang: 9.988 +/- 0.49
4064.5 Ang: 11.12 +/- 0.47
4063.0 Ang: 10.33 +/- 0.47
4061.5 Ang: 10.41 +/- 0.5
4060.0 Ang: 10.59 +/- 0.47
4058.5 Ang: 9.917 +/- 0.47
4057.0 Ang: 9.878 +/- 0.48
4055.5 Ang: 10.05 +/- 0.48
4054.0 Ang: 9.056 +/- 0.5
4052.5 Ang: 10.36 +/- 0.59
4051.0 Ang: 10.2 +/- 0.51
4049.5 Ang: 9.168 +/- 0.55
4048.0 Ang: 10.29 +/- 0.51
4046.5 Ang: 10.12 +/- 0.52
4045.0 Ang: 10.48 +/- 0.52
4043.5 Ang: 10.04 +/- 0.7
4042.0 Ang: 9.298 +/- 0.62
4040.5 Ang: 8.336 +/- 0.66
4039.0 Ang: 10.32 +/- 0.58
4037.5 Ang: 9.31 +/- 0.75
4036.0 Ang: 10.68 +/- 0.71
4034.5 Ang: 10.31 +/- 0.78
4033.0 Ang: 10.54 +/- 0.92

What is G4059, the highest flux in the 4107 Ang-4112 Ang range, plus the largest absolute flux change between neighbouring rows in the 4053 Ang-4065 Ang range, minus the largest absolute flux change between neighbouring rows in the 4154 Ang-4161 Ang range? 10.2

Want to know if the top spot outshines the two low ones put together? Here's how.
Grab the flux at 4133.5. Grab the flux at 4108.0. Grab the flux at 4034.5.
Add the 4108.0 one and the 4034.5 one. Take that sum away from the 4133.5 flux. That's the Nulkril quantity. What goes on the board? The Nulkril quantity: -9.8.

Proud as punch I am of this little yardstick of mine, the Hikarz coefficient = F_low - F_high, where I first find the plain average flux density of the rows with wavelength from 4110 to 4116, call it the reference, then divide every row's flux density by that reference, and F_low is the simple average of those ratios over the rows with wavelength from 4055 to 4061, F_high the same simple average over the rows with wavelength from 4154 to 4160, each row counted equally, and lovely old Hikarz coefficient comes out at 0.02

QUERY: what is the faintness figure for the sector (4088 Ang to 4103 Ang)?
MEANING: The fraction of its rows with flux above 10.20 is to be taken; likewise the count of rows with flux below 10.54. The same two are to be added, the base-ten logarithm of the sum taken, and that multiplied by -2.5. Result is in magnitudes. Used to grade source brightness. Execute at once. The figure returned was -2.0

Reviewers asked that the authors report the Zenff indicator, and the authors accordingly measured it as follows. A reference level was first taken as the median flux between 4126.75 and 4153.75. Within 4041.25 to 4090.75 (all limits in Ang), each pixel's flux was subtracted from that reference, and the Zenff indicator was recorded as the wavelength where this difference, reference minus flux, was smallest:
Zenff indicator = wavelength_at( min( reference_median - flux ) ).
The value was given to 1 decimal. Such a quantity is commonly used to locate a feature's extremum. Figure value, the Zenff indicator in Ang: 4064.5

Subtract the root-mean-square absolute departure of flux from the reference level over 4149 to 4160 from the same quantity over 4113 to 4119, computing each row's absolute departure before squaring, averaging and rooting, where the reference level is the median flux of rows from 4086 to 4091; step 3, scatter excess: -0.38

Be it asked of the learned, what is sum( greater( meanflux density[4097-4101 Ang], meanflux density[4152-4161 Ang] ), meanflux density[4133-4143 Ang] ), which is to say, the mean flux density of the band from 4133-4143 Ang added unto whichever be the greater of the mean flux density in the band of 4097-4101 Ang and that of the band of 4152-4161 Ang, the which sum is 19.5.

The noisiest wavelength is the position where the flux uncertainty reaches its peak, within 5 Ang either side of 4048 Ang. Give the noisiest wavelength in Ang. 4043.5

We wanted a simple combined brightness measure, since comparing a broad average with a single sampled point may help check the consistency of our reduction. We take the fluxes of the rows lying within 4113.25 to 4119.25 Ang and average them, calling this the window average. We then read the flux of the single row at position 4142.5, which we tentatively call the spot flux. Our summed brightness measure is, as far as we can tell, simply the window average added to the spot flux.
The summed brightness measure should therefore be 18.7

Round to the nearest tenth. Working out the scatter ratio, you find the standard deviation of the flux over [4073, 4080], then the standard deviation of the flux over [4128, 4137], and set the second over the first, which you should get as 1.4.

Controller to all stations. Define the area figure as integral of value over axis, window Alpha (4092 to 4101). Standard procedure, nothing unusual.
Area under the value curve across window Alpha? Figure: 93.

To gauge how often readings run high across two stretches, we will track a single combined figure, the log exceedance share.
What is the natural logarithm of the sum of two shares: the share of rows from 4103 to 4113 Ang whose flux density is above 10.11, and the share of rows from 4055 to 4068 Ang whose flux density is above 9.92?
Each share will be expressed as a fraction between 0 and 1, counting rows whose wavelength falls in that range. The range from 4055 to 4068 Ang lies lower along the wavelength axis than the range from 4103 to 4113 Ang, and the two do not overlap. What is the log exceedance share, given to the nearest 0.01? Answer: 0.06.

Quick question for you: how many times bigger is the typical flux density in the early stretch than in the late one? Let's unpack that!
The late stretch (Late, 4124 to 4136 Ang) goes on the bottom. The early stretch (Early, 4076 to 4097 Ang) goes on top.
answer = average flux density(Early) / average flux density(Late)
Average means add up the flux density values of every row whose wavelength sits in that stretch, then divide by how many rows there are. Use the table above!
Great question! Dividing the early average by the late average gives 1.06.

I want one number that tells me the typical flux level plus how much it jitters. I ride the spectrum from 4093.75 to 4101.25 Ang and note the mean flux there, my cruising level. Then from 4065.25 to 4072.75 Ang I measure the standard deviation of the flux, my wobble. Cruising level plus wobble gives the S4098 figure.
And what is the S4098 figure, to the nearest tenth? 10.8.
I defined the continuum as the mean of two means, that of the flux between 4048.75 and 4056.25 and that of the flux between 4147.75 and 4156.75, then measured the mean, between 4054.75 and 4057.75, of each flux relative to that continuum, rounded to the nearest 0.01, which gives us 0.98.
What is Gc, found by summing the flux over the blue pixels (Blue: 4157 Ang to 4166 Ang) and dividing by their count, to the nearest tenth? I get 10.2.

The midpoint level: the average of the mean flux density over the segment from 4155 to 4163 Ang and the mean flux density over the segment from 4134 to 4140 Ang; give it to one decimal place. 9.6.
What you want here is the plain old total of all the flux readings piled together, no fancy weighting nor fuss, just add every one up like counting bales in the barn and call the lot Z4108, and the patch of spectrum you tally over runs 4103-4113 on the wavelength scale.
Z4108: 67.1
